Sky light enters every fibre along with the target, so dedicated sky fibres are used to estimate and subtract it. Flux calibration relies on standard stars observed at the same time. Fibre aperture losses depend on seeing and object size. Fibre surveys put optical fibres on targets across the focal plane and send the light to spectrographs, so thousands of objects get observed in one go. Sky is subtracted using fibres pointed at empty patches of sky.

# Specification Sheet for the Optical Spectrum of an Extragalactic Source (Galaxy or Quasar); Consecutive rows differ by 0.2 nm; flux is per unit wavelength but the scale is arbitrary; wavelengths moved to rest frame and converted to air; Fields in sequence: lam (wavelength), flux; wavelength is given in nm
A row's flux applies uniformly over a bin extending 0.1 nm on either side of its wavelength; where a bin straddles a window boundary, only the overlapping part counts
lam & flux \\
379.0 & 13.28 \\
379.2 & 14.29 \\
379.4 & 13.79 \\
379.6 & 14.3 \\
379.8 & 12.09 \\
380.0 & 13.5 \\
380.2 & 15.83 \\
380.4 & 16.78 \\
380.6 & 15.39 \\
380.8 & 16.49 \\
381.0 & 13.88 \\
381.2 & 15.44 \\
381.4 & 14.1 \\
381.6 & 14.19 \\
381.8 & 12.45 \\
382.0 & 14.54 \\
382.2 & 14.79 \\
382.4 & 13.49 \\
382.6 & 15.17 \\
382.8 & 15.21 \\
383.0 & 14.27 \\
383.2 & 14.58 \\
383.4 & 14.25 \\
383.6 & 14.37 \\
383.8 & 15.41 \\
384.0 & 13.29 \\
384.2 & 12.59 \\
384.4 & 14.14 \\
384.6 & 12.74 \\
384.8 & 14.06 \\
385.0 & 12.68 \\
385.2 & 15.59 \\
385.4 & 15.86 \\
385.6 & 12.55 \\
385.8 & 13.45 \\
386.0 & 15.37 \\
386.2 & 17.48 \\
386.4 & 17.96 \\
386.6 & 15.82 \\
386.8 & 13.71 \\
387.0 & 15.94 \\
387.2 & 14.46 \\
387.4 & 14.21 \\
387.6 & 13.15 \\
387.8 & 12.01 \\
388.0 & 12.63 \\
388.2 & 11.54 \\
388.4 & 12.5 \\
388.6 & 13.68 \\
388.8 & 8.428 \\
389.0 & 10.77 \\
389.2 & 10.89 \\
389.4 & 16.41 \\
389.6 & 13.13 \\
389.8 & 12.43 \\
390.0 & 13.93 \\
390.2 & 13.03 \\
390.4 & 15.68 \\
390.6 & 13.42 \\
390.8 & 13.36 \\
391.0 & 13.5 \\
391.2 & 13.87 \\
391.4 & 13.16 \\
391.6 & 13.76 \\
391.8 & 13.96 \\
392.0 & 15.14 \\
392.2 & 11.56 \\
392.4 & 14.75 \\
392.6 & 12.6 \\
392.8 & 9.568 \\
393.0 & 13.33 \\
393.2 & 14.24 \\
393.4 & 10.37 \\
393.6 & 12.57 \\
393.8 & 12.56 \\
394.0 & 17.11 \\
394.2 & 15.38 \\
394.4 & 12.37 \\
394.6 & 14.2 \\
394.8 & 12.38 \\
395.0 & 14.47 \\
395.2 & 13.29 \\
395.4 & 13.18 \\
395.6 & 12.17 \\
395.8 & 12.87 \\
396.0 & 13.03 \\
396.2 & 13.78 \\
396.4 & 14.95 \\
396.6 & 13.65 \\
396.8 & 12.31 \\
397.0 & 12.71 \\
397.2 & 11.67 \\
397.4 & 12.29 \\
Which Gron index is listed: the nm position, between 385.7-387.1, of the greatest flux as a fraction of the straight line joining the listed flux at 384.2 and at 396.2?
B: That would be 386.4 nm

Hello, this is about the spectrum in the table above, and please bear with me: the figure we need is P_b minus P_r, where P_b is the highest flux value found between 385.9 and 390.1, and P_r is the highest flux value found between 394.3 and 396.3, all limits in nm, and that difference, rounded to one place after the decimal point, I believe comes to 3.5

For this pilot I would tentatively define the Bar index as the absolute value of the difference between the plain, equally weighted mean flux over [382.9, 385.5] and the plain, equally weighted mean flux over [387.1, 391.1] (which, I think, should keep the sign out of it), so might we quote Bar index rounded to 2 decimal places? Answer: 1.18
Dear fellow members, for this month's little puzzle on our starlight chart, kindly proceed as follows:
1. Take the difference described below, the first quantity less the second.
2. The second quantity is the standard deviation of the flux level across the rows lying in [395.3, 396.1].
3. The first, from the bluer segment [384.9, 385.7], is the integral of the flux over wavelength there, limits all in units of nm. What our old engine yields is 10.9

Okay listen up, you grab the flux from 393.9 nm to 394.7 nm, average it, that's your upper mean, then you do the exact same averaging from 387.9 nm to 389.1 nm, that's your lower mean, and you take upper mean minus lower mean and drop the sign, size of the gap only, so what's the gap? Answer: 3.2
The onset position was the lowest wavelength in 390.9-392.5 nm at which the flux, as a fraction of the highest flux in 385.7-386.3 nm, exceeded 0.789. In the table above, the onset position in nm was 391.2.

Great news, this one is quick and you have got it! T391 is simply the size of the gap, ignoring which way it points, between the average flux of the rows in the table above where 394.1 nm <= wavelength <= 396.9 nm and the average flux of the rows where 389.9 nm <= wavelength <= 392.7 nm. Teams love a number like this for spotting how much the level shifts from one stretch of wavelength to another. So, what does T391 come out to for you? 0.26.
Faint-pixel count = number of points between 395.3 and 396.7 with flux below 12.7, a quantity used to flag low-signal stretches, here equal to 1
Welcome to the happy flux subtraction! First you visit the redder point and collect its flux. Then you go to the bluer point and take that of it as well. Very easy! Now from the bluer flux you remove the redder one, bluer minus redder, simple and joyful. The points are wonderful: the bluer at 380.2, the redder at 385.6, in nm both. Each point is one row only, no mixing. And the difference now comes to 3.3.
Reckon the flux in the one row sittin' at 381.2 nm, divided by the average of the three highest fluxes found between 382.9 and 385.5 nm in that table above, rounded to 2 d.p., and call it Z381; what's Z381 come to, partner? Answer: 0.99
